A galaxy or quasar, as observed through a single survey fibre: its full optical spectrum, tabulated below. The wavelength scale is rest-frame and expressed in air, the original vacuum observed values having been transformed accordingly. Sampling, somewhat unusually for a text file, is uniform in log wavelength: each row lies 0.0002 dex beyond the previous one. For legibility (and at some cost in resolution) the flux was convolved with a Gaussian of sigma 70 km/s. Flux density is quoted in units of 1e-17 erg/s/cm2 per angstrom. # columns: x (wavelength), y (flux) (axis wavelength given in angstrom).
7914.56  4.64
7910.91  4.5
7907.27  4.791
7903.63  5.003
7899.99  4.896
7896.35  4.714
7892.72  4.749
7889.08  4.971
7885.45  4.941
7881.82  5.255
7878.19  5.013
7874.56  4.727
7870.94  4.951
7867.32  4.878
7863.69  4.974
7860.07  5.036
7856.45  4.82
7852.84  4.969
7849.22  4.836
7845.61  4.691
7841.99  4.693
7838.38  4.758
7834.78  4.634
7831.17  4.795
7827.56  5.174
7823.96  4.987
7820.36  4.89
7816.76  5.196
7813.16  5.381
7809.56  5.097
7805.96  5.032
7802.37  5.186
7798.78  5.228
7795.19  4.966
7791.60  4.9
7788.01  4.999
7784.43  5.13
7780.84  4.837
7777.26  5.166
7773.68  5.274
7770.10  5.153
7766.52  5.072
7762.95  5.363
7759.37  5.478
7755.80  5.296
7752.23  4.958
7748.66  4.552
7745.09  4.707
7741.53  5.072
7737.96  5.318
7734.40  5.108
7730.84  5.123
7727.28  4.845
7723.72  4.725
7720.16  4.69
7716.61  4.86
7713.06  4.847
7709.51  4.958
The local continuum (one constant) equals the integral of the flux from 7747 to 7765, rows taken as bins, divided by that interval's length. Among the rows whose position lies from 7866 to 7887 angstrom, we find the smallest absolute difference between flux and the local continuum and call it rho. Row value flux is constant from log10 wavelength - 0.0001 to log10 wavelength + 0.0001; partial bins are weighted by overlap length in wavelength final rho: 0.120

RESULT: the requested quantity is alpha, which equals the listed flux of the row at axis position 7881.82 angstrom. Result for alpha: 5.255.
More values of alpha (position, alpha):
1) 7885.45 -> 4.941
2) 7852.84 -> 4.969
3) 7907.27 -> 4.791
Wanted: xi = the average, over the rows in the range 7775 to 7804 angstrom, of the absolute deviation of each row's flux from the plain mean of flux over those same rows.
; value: 0.126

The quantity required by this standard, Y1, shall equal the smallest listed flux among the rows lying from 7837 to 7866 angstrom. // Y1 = 4.691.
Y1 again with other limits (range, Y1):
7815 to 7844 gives 4.634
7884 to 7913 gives 4.5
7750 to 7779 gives 4.958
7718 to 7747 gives 4.69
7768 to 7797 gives 4.837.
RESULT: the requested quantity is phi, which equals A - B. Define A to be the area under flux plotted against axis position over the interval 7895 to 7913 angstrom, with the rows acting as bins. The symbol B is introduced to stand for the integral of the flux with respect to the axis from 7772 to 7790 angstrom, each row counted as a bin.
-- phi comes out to -5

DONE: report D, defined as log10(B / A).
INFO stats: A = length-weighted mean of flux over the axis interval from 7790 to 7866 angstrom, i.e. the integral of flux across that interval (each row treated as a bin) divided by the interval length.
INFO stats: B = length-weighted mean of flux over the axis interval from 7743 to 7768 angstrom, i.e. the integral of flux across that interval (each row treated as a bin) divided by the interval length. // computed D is 0.009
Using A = 4.96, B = 5.06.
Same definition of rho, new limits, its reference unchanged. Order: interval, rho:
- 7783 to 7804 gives 0.003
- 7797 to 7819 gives 0.036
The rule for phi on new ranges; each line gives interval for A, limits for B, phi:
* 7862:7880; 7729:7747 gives -3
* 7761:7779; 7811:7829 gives 1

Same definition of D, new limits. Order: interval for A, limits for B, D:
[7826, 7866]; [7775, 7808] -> 0.018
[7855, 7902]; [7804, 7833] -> 0.013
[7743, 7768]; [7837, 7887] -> -0.014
